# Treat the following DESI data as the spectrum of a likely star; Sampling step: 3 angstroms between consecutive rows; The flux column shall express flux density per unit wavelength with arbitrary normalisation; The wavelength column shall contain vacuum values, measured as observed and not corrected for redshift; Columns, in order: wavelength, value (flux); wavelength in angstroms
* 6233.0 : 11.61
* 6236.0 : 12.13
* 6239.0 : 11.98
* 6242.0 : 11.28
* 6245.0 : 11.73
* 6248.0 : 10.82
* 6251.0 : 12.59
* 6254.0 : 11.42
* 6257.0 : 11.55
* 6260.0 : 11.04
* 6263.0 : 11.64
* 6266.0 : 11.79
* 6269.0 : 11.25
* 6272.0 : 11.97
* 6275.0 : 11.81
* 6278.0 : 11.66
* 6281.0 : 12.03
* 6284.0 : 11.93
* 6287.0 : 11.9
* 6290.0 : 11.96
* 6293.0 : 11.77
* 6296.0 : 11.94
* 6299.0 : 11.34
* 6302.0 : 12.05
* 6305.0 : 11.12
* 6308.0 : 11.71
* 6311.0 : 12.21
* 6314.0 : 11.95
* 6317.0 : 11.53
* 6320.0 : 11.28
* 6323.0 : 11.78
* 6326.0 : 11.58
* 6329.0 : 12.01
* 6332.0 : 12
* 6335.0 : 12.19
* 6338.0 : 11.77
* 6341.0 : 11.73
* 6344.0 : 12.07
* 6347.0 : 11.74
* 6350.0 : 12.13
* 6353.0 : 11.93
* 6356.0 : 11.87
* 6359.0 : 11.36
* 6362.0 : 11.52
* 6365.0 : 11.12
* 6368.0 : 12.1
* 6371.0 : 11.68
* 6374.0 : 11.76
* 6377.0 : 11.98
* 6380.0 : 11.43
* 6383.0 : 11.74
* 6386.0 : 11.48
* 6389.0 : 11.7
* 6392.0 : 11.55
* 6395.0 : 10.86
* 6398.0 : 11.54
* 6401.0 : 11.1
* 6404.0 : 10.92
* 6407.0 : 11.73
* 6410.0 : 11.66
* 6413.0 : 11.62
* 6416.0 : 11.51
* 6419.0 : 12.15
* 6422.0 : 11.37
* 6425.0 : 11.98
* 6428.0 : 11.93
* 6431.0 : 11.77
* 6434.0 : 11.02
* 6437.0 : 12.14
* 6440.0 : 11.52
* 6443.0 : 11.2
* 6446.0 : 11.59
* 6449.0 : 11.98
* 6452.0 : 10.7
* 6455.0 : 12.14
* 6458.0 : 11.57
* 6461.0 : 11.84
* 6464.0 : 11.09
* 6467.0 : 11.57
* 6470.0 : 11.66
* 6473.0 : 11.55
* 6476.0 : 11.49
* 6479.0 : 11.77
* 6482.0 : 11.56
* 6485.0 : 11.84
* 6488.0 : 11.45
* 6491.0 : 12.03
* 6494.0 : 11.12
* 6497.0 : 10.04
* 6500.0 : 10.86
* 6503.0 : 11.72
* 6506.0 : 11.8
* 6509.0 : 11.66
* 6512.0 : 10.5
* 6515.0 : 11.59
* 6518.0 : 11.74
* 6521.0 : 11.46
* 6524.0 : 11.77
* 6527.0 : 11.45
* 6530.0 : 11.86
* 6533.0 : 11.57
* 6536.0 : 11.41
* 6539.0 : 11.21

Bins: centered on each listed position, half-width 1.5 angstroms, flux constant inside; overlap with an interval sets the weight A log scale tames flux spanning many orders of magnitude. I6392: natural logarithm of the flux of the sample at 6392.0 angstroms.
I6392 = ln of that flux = 2.45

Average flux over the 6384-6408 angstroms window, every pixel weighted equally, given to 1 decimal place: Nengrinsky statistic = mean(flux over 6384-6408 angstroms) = 11.4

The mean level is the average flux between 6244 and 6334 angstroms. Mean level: 11.7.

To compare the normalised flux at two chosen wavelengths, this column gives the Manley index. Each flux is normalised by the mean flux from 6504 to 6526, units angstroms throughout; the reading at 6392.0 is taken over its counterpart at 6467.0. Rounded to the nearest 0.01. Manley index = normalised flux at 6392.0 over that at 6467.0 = 1.00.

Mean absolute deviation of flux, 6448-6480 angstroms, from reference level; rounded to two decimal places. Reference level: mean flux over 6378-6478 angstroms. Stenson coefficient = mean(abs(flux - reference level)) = 0.28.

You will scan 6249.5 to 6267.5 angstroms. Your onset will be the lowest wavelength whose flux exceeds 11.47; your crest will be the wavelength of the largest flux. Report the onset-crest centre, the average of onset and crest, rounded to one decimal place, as 6251.0 angstroms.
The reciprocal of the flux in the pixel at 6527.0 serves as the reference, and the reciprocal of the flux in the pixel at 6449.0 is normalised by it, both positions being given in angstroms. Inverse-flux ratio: 0.96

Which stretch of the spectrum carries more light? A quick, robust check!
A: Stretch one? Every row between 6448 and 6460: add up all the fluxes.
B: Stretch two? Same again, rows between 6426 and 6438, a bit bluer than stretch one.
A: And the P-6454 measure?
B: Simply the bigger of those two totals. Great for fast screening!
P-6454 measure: 46.86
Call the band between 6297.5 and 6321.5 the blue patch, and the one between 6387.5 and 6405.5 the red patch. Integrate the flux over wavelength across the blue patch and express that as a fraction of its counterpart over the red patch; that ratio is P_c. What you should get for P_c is 1.4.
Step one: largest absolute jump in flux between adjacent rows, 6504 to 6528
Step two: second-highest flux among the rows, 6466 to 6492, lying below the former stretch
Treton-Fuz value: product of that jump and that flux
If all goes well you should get 13.7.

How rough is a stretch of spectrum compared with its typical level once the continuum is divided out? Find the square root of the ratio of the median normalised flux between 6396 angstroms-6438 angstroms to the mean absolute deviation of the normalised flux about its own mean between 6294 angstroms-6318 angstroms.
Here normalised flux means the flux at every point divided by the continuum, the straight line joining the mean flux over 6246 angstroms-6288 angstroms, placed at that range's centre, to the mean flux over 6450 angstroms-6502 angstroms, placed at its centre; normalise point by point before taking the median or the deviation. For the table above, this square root 6.2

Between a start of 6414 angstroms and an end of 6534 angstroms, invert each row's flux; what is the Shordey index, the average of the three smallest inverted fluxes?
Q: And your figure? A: 0.0823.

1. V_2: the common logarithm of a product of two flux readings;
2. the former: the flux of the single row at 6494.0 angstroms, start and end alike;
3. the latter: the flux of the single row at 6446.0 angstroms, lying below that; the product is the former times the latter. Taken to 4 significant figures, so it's 2.110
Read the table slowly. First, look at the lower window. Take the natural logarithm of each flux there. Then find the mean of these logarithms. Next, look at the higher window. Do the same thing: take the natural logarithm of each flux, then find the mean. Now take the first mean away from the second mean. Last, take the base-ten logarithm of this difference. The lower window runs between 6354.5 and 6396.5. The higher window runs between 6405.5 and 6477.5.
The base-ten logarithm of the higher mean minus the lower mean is -2.6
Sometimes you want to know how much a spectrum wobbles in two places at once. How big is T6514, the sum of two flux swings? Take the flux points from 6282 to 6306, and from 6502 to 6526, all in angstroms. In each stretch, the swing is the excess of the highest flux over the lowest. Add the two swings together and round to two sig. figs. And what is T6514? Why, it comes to 2.2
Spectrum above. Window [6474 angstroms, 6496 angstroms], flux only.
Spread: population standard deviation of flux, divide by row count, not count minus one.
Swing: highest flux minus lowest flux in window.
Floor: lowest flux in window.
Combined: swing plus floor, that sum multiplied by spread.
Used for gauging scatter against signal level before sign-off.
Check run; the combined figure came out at 3.3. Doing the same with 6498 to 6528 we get 4.9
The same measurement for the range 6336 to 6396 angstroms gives 3.8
